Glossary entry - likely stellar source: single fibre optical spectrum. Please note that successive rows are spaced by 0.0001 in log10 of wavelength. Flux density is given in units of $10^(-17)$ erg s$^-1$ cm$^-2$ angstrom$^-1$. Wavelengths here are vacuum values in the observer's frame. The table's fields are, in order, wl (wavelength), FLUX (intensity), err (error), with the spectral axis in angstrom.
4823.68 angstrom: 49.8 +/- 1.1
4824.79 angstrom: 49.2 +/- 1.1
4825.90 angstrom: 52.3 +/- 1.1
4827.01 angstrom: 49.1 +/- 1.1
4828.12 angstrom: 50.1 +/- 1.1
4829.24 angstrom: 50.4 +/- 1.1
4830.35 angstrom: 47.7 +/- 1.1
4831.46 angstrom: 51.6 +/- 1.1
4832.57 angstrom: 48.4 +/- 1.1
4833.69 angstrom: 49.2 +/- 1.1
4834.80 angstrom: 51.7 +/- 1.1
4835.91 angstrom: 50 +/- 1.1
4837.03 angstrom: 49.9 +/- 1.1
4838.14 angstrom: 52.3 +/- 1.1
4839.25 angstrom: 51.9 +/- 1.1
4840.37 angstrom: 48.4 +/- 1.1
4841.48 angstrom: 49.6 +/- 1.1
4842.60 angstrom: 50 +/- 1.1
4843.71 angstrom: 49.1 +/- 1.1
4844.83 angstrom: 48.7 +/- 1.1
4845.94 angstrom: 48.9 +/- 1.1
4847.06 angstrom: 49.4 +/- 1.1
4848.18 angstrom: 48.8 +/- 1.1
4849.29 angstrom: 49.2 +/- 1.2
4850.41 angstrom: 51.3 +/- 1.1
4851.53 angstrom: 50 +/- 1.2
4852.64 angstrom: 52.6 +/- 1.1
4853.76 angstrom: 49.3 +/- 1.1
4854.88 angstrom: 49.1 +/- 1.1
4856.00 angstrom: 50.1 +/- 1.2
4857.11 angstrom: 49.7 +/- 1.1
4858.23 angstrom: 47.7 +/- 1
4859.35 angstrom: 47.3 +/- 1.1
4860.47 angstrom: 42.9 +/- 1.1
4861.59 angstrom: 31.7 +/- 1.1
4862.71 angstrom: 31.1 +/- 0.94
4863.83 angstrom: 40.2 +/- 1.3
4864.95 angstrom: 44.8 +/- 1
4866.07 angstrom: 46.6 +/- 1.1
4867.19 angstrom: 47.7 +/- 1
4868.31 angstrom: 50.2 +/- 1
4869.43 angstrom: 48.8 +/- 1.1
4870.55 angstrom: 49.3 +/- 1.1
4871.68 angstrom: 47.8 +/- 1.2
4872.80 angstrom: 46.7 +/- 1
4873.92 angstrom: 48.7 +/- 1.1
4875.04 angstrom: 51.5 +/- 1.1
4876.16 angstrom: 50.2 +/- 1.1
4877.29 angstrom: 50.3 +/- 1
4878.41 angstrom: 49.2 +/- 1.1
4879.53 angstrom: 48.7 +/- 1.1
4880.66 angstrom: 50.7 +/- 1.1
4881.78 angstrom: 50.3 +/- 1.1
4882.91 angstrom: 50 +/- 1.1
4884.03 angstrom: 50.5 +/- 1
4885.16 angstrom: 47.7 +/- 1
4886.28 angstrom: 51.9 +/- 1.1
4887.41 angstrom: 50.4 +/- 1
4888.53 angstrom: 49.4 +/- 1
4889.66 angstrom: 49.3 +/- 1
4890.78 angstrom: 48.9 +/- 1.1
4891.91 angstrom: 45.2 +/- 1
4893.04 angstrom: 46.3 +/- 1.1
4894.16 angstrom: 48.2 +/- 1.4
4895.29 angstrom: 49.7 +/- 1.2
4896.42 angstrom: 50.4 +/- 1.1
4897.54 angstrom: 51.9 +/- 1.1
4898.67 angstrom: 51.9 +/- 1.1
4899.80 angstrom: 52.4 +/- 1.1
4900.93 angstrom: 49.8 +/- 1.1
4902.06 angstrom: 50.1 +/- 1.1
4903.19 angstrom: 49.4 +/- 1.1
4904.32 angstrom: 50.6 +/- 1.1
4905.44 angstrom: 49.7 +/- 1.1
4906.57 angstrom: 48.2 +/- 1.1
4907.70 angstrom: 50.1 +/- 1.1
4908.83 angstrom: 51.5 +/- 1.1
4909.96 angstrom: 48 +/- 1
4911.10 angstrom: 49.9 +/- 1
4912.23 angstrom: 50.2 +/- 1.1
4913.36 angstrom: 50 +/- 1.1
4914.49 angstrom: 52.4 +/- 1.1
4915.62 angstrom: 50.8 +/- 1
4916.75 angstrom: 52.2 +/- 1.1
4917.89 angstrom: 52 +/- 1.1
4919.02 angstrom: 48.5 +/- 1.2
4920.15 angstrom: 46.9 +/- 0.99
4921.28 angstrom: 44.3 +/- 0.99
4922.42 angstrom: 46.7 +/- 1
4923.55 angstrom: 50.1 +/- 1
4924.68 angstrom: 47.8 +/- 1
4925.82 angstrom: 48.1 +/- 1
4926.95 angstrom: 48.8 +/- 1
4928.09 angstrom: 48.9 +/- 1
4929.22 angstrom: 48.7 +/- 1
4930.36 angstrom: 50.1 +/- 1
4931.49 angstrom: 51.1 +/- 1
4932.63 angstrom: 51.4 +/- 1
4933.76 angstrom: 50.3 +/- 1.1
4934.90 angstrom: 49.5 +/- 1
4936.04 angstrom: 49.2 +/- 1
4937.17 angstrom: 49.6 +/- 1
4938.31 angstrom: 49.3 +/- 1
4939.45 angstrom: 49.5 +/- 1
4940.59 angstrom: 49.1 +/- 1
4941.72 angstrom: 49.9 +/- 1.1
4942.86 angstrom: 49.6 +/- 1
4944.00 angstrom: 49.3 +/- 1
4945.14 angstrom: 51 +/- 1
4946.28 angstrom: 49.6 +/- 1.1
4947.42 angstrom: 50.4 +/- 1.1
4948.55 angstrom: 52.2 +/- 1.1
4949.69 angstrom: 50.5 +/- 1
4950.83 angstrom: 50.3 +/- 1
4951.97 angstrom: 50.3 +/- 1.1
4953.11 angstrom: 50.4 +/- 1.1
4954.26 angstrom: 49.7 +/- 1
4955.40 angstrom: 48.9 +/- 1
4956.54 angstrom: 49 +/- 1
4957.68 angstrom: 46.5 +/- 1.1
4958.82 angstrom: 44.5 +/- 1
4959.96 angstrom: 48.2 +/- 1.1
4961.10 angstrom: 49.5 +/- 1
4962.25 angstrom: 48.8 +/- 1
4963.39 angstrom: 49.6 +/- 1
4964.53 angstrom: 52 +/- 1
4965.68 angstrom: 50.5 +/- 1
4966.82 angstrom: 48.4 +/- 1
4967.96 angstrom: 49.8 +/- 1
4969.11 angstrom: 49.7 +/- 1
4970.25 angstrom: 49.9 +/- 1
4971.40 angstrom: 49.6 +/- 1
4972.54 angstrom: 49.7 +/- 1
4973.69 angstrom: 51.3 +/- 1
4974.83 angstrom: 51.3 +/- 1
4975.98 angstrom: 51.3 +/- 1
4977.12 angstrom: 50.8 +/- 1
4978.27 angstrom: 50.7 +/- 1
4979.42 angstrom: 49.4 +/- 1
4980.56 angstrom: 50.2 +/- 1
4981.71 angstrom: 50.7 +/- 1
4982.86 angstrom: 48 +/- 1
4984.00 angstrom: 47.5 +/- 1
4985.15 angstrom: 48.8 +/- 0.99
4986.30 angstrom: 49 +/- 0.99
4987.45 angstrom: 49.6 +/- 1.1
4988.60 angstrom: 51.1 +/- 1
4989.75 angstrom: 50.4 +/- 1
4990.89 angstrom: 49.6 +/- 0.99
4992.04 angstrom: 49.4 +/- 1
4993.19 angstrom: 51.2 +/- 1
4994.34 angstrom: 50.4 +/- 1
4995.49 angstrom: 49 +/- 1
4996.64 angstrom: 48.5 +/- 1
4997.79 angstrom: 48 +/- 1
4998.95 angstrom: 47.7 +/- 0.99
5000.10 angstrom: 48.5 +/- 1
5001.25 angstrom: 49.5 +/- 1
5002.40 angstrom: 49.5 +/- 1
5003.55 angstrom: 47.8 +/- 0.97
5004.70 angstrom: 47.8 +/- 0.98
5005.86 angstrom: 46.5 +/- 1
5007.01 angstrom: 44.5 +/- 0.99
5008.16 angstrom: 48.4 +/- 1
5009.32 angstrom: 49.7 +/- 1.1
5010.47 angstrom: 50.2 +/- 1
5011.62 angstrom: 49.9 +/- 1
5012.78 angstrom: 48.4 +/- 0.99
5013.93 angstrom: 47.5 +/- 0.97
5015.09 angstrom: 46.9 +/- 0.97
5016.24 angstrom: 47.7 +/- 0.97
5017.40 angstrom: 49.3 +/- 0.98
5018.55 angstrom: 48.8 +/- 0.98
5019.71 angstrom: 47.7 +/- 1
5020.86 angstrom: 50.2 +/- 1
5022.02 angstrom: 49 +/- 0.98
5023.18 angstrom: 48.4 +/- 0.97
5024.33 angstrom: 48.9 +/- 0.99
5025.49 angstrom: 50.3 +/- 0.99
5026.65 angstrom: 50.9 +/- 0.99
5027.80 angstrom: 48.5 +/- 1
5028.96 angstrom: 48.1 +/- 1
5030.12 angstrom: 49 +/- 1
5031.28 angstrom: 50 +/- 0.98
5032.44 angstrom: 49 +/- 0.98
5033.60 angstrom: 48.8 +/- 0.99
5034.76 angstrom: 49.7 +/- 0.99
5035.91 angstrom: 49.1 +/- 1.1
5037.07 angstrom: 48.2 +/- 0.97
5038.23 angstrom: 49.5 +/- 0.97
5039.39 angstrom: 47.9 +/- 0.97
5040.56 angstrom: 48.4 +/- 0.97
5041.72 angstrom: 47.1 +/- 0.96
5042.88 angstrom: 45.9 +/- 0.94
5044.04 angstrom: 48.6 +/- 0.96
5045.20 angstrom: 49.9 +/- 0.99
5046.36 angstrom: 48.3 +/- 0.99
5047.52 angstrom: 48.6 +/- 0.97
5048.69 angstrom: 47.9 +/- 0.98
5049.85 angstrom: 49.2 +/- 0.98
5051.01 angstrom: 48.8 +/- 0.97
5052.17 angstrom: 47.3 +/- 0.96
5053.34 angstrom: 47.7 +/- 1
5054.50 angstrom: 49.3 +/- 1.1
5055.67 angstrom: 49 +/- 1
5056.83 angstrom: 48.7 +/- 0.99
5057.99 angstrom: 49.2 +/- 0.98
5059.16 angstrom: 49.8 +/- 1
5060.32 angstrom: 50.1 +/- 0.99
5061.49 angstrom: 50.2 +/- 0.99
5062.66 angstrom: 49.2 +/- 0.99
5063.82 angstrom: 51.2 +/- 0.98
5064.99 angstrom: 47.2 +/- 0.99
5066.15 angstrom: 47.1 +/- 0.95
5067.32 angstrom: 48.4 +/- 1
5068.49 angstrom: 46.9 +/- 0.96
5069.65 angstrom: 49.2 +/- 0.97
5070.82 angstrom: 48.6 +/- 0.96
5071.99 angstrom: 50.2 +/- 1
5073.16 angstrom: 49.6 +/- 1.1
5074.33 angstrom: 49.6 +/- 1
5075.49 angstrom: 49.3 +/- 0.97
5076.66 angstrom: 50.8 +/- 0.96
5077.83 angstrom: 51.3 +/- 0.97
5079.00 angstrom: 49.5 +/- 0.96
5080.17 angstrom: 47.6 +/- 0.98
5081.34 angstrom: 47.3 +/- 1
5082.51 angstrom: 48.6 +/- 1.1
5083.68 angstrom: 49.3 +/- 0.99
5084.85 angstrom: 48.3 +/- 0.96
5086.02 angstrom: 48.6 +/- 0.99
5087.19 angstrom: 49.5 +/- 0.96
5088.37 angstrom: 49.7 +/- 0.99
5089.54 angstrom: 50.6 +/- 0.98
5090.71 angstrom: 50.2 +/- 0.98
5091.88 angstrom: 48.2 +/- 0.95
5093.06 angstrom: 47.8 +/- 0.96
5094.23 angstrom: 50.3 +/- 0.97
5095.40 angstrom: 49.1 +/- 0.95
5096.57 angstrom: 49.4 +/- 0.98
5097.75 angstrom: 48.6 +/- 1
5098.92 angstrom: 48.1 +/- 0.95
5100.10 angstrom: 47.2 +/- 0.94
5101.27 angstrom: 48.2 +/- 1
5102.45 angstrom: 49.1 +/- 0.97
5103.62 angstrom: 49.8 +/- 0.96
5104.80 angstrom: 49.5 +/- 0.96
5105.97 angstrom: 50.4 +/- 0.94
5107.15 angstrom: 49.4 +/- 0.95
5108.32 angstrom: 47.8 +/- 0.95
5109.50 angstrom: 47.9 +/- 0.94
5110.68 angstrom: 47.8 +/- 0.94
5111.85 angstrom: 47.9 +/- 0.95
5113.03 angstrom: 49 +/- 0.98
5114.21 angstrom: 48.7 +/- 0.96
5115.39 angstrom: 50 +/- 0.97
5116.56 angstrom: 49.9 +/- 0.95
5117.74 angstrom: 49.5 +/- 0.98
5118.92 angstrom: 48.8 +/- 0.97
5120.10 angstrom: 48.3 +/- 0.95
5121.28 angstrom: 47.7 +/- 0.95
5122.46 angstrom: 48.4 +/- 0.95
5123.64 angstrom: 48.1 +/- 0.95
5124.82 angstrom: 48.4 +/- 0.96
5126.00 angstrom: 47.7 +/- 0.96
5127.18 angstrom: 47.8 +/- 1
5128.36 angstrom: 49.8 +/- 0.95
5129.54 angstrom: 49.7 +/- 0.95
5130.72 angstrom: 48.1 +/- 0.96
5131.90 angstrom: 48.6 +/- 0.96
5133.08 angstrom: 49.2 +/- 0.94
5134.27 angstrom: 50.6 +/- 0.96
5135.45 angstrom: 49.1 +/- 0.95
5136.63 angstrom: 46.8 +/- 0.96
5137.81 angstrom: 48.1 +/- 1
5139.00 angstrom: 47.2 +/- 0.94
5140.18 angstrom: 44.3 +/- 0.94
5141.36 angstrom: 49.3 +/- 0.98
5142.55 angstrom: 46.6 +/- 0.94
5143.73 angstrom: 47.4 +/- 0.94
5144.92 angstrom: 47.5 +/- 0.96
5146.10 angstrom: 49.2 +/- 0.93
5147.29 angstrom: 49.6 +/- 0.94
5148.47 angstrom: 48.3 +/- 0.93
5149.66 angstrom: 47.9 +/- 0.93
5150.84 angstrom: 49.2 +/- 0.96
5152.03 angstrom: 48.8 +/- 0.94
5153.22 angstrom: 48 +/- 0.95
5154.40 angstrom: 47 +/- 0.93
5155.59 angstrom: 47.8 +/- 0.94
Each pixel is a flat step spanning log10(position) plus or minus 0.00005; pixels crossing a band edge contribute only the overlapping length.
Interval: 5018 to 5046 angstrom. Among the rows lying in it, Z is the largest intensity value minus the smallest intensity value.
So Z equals 5.0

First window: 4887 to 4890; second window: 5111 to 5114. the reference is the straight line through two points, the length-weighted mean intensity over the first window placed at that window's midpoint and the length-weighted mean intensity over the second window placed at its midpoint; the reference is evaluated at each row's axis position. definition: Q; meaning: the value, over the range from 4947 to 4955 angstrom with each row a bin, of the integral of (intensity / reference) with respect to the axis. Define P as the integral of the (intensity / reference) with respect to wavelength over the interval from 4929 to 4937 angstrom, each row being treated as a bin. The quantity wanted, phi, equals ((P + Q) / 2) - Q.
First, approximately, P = 8.1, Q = 8.2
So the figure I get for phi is -0.04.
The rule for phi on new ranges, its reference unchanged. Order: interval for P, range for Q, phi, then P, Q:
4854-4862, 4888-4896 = -0.20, 7.4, 7.8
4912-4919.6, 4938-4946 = -0.12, 7.8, 8.0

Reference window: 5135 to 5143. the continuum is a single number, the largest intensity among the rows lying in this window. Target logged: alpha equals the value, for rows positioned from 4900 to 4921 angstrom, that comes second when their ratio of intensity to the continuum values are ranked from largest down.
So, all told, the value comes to 1.06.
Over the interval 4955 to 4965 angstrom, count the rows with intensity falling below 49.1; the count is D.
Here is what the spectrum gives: 6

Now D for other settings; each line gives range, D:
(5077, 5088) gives 5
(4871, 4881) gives 4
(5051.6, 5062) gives 4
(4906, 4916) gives 2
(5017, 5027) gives 5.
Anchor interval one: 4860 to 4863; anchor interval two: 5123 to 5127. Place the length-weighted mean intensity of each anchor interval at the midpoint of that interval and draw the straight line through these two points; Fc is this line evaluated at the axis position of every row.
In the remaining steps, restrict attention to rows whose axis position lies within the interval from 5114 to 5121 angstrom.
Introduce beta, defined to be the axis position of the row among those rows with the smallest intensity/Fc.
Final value 5120.10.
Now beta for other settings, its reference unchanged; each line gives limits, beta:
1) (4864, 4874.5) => 4864.95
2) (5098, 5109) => 5100.10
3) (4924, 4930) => 4924.68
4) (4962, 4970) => 4966.82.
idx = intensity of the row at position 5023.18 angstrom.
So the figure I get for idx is 48.4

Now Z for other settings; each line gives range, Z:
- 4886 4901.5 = 7.2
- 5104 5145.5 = 6.3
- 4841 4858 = 3.9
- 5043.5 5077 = 4.3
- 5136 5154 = 5.3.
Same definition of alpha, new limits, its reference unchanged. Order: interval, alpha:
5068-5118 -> 1.03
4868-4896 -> 1.04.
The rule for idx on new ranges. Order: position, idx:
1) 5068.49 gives 46.9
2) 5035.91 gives 49.1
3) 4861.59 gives 31.7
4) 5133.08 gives 49.2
